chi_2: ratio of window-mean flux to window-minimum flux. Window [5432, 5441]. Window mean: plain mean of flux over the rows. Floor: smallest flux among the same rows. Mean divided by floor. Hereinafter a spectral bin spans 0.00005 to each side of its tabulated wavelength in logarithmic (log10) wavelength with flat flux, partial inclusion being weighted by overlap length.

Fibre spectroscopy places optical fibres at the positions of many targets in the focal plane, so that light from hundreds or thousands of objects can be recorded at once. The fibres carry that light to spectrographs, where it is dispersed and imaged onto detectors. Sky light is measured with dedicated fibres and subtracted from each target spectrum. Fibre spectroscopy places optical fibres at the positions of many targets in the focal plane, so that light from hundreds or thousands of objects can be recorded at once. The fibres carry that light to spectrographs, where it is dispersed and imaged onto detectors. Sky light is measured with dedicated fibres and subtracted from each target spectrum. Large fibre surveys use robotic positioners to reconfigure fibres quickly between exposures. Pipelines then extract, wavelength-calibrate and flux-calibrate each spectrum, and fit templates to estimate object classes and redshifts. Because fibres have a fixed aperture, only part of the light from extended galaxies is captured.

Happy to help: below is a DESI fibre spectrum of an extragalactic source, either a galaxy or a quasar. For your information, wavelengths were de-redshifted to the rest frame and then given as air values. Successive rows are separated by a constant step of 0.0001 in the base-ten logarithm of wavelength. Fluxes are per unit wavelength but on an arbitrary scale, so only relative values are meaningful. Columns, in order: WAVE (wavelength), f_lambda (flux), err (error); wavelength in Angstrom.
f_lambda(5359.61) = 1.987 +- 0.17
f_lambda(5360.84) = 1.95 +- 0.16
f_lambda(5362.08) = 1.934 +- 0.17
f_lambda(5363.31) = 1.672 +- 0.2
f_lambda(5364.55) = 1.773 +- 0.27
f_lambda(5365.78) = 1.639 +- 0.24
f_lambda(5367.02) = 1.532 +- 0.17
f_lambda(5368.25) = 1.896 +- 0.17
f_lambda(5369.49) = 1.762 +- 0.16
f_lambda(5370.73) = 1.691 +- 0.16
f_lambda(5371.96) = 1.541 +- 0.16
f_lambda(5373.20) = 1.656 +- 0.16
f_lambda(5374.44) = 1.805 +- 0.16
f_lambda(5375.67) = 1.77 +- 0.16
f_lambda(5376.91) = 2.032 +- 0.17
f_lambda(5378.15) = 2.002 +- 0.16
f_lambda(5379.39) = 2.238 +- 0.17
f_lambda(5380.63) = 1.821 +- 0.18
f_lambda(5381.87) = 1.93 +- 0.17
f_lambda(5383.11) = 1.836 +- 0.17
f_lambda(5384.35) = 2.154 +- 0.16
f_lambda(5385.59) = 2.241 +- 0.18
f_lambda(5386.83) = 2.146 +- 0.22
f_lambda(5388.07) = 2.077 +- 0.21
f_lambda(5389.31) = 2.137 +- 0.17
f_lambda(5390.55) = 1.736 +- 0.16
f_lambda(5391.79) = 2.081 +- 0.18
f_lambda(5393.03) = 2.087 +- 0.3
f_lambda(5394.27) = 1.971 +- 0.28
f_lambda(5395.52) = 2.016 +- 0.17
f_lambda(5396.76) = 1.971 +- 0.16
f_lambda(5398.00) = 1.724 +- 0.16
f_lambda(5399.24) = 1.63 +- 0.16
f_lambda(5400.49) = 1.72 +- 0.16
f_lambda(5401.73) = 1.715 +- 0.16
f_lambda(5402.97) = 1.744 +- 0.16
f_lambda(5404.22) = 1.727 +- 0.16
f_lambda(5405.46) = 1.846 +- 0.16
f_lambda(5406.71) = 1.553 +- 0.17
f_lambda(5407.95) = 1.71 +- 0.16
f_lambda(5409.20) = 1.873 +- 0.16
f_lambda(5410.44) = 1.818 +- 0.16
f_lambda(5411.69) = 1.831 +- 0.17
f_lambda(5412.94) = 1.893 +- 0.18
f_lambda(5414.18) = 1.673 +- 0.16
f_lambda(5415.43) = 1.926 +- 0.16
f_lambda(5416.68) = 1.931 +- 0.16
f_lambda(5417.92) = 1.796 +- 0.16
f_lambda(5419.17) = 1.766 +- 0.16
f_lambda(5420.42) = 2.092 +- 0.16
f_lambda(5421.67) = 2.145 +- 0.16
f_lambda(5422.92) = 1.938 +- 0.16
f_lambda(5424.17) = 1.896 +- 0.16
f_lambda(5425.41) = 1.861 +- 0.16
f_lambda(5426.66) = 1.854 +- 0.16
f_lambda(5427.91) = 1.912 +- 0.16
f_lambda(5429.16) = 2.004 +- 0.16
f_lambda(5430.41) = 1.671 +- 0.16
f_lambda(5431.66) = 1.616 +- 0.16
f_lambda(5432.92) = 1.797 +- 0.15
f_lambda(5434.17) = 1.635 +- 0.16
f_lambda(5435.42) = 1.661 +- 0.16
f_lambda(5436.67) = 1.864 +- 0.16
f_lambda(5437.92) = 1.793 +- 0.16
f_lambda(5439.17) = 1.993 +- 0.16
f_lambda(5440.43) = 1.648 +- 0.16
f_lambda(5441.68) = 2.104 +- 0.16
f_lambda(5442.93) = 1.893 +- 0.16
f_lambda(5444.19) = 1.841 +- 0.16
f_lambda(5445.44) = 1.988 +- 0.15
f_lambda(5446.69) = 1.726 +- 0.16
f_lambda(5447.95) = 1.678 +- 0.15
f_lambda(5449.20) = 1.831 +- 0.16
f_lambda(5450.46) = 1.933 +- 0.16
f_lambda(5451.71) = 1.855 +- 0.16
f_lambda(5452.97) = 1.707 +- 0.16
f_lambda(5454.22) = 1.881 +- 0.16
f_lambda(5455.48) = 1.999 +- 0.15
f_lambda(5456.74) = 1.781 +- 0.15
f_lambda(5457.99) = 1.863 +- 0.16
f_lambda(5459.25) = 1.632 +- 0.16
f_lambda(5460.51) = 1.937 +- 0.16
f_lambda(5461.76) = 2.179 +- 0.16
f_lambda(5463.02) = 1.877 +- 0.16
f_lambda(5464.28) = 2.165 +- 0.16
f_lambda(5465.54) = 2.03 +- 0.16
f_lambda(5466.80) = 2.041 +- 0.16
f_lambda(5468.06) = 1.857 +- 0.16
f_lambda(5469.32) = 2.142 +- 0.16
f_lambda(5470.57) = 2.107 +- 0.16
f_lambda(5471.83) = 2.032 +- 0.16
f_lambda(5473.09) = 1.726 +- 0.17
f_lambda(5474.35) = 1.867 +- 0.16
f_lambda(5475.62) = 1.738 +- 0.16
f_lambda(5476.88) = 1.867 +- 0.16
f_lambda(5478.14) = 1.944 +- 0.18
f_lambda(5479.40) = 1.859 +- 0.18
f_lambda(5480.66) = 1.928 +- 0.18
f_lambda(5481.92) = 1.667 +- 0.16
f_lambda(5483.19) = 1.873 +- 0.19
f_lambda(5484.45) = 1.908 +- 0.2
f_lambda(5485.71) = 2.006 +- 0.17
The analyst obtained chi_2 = 1.08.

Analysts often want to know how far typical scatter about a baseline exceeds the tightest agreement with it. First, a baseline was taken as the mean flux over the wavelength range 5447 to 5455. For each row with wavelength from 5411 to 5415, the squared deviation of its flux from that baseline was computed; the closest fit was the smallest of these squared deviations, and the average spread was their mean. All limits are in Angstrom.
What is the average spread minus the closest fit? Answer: 0.009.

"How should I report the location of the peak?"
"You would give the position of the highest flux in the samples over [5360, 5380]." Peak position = 5379.39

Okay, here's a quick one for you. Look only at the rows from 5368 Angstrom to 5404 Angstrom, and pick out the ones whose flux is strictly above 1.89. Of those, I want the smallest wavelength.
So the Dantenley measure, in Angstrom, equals 5368.25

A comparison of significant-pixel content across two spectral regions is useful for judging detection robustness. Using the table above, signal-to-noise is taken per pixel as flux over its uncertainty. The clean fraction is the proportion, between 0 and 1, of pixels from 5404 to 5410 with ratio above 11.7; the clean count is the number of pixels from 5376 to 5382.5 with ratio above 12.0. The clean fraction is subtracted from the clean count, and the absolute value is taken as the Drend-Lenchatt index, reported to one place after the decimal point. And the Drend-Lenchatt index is 1.8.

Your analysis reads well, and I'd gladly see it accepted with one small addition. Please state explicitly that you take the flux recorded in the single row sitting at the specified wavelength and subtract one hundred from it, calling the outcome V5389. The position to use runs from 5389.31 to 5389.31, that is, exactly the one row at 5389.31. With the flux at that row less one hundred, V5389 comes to -97.9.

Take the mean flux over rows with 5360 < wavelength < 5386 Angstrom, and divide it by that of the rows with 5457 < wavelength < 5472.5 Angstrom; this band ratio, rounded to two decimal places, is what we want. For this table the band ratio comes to 0.93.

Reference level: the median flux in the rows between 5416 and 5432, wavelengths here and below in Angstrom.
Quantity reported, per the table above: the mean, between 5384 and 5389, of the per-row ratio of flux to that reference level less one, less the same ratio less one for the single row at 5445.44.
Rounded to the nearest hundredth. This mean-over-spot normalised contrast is 0.09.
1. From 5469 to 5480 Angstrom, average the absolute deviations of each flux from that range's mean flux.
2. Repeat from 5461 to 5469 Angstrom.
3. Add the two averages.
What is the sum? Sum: 0.226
